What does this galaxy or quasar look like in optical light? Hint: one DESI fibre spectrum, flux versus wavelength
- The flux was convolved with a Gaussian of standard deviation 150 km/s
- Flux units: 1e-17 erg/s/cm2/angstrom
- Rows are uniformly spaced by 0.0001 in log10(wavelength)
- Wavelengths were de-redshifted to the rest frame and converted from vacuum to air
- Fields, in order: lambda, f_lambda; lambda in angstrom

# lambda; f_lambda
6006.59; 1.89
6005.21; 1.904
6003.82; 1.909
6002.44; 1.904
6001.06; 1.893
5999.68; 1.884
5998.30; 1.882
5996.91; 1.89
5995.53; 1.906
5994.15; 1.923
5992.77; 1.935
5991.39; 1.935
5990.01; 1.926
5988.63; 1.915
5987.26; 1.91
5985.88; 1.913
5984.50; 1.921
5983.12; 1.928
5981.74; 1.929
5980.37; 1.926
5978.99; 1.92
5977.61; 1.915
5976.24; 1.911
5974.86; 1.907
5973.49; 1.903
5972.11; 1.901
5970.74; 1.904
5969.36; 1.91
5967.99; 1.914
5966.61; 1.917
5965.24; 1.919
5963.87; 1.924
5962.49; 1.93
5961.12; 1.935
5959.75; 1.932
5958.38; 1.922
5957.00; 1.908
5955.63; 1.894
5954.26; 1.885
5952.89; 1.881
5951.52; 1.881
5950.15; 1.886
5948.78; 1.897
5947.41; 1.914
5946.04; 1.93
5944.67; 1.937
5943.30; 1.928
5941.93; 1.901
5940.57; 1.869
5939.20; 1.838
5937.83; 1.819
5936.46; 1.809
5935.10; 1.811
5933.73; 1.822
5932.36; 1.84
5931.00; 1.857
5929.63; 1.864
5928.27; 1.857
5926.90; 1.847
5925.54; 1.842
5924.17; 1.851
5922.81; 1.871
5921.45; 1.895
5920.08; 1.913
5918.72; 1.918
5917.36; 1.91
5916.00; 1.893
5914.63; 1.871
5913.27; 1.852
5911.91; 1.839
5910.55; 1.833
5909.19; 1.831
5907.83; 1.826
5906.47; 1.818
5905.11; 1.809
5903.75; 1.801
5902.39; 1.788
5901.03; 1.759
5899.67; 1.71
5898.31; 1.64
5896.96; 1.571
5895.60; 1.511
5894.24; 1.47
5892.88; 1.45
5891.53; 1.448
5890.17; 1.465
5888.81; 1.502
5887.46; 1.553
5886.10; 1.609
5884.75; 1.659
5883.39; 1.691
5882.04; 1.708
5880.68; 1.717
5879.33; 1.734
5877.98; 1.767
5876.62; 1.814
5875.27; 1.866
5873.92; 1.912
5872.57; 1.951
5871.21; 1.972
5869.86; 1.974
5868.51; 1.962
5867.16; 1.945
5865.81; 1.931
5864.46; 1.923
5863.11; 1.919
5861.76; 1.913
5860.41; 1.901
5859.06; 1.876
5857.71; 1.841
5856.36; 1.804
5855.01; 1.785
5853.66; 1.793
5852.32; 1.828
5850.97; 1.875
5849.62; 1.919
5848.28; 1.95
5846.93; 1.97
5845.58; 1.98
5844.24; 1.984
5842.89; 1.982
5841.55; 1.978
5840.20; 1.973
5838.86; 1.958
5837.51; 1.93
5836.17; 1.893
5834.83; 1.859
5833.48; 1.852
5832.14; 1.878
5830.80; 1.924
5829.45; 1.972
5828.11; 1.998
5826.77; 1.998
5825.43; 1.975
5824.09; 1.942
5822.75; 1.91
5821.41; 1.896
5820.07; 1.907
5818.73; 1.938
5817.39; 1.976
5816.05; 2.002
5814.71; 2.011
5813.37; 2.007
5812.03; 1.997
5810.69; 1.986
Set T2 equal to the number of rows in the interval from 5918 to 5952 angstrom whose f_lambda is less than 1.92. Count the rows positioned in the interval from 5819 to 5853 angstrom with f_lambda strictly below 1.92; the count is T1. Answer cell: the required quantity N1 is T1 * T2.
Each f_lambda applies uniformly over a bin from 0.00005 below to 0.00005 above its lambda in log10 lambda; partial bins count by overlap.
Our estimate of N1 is 220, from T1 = 10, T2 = 22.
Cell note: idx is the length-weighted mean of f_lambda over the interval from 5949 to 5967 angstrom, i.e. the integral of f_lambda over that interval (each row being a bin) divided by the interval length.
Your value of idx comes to 1.91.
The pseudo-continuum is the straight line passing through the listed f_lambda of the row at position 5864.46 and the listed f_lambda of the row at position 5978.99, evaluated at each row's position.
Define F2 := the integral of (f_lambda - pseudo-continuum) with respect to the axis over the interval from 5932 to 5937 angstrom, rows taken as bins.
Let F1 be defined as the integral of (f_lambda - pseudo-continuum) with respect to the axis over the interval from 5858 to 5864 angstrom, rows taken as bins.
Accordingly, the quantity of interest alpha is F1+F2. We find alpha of -0.7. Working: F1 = -0.1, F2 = -0.51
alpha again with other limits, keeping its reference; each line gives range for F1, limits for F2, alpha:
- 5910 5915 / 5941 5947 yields -0.4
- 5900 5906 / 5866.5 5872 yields -0.6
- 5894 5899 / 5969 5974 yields -1.9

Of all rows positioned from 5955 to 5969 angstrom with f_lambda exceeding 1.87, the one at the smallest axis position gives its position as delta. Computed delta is 5955.63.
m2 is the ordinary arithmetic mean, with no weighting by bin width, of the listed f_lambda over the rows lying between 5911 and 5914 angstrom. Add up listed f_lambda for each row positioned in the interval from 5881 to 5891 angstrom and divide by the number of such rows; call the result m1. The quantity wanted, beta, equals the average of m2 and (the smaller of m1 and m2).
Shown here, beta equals 1.72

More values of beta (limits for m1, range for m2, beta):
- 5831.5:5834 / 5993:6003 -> 1.88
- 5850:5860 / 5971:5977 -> 1.87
